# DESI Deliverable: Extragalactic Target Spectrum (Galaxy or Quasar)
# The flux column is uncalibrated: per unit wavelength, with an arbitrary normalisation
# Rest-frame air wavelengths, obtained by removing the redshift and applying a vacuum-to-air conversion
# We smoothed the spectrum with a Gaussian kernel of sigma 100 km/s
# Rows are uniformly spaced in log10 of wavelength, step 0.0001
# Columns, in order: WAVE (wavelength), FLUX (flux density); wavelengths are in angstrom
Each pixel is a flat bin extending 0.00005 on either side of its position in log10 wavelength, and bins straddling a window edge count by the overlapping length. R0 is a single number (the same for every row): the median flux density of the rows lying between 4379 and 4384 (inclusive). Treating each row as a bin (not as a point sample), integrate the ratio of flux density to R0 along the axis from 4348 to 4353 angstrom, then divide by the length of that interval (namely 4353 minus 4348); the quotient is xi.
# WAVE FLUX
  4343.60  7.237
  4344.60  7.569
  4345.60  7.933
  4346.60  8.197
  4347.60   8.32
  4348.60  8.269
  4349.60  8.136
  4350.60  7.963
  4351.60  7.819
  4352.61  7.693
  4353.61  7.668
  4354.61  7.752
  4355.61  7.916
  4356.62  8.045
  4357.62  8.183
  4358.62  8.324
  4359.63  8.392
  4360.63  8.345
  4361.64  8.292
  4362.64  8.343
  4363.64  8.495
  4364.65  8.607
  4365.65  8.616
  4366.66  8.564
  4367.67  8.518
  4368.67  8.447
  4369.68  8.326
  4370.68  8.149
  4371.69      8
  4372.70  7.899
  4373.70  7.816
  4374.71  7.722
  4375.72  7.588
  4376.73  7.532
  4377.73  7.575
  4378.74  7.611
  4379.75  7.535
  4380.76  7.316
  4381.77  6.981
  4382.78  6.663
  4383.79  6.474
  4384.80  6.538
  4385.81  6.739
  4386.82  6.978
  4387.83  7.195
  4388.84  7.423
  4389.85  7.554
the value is 1.14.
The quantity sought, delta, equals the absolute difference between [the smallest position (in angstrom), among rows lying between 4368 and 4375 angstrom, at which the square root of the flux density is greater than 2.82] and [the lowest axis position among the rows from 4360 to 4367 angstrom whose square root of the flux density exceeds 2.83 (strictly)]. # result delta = 8.0 angstrom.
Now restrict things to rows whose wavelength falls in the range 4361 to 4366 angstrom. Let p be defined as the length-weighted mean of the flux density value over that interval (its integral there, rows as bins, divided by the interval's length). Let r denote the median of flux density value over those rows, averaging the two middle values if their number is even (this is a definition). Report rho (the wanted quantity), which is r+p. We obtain 17.0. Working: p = 8.5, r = 8.5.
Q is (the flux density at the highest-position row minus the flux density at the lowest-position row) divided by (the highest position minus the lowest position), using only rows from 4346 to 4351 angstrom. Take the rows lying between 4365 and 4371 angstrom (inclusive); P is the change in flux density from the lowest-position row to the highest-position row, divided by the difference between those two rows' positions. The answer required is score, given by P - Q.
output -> -0.03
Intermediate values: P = -0.09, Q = -0.06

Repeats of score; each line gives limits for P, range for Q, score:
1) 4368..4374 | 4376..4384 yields 0.02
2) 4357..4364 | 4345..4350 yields 0.00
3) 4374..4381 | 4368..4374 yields 0.06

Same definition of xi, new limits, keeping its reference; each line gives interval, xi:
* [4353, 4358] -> 1.13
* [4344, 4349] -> 1.15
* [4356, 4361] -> 1.18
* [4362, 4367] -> 1.22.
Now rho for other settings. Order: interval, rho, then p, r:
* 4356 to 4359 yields 16.4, 8.2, 8.2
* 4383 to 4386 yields 13.1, 6.6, 6.5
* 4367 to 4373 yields 16.5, 8.2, 8.2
